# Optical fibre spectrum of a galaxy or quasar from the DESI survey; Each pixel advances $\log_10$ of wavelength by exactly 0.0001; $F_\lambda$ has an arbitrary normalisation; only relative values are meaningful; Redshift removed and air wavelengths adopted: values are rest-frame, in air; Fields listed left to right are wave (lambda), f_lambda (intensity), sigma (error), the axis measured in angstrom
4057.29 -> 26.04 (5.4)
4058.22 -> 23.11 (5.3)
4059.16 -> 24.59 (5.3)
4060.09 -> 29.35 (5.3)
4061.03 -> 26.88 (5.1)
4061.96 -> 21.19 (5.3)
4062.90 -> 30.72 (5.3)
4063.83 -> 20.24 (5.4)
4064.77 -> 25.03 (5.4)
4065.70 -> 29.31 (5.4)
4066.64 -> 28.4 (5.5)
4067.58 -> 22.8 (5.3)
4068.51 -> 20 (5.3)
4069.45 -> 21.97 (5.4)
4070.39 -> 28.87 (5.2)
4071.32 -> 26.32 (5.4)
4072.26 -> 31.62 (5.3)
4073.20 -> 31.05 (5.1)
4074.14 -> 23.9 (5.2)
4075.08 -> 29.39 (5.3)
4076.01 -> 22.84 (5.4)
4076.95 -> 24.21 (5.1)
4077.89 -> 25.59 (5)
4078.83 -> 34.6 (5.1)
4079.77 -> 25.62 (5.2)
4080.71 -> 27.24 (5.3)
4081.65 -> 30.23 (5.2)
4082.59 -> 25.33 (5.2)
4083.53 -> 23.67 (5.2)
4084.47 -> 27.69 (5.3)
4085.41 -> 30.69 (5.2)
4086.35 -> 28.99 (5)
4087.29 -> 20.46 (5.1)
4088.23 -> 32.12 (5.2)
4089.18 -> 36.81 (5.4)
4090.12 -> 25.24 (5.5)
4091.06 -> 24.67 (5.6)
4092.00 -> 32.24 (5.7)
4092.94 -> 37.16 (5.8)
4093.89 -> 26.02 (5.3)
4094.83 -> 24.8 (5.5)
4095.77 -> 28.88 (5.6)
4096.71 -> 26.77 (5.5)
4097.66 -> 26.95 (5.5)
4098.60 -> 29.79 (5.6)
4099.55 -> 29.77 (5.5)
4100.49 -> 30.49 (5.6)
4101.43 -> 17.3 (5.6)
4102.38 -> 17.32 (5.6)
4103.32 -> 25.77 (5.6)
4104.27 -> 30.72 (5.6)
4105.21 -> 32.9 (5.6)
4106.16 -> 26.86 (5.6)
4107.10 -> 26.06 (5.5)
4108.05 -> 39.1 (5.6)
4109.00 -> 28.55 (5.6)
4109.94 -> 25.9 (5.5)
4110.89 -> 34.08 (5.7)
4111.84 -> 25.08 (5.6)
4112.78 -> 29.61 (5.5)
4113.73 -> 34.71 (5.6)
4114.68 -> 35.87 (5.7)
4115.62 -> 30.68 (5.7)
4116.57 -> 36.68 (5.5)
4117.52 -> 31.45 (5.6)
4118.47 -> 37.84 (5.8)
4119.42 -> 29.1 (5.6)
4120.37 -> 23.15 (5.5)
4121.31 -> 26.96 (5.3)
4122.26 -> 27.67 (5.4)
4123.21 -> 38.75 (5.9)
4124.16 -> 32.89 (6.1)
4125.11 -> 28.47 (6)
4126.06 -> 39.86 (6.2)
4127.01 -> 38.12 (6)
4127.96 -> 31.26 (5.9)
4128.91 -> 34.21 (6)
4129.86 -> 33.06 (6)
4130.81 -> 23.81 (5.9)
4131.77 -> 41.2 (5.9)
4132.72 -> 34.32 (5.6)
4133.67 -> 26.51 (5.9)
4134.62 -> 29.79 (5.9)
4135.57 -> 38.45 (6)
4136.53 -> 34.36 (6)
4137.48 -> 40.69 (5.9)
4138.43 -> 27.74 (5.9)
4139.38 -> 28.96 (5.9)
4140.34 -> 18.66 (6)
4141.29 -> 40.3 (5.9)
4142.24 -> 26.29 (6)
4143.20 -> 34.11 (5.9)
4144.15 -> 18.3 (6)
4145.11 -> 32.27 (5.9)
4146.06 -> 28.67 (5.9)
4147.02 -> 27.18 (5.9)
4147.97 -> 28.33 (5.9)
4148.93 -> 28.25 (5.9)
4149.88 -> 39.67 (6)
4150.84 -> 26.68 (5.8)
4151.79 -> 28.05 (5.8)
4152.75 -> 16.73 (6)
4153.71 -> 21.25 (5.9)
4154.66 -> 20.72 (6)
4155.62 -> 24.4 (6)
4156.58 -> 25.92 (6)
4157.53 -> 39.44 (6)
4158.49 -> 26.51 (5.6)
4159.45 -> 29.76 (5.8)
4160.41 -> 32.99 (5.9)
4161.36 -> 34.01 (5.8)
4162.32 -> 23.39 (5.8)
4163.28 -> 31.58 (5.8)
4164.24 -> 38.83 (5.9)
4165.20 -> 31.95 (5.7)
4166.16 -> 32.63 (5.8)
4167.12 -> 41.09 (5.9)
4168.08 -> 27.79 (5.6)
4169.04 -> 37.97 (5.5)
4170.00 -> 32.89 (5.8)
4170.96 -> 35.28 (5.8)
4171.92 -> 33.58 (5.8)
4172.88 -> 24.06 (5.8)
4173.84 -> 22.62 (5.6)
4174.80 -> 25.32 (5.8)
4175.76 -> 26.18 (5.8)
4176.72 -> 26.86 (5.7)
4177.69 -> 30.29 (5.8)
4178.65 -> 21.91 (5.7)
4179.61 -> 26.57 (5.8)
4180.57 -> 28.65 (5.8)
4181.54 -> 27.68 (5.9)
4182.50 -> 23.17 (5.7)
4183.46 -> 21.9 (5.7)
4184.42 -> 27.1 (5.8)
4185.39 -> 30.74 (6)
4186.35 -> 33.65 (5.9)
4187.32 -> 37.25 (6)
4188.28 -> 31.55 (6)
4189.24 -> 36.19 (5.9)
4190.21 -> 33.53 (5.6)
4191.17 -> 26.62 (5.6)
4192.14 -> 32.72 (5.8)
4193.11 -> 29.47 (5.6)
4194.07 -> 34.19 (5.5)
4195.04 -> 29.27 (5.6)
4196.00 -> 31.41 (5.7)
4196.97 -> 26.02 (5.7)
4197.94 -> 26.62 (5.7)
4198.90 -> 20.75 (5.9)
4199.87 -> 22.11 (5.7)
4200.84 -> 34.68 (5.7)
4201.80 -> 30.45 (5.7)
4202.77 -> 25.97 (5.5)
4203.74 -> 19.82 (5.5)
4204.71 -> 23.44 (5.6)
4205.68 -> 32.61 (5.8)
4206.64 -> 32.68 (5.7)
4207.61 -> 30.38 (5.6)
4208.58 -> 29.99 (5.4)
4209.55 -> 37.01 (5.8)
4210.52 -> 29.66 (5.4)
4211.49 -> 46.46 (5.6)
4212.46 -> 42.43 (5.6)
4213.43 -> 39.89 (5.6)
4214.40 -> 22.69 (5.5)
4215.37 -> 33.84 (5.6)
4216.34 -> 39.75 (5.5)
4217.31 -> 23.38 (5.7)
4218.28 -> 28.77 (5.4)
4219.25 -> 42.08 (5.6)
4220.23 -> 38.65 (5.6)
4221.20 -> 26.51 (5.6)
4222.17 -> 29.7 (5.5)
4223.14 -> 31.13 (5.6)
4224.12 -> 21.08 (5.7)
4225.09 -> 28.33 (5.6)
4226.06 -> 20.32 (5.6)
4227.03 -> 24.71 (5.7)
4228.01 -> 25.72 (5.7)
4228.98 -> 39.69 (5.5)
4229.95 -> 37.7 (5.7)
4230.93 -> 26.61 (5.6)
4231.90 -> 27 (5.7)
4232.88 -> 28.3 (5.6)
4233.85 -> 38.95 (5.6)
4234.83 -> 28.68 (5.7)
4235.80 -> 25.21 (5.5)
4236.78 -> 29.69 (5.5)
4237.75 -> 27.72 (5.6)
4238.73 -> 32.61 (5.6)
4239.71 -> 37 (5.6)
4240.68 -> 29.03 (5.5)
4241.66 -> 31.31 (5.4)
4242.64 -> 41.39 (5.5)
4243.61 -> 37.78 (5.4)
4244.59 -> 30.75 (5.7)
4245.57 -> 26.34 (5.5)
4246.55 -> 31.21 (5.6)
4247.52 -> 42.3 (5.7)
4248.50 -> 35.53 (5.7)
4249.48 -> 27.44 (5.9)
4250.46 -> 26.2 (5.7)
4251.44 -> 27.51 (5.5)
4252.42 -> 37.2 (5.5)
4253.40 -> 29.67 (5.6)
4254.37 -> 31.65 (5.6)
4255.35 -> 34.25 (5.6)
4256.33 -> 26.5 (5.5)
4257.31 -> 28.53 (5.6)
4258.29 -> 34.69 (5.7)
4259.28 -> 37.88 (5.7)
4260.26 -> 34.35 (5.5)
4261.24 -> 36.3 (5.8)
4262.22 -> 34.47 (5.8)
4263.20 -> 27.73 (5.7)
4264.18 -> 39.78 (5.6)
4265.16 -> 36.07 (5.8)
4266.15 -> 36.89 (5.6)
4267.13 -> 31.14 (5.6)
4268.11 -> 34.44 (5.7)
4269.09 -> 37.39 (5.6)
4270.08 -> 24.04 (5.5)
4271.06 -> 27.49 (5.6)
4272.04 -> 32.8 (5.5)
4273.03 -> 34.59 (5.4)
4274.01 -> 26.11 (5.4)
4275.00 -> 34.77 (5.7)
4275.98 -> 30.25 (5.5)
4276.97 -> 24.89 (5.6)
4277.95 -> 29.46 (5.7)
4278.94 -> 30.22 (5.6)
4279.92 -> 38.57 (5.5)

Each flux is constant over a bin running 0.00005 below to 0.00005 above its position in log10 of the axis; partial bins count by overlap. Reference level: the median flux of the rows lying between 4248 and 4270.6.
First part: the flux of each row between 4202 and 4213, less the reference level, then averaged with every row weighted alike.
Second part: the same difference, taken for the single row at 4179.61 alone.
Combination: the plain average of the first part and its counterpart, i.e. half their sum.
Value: -5.1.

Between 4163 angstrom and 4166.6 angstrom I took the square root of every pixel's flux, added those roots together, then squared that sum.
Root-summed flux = 539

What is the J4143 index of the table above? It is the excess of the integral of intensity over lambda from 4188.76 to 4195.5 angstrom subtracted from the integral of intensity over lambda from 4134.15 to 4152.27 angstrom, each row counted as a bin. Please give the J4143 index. 336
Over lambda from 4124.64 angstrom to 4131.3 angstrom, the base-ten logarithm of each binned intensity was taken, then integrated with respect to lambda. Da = 10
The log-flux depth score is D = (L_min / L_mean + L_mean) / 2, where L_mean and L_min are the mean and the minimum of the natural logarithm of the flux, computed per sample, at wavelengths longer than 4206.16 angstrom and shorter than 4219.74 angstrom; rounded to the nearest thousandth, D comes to 2.200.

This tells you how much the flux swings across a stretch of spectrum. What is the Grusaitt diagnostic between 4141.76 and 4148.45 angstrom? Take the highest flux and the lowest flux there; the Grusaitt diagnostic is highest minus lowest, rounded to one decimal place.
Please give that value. 15.8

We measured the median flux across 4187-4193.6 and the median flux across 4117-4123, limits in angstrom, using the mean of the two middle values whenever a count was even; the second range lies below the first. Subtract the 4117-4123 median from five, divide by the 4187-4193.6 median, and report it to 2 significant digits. -0.71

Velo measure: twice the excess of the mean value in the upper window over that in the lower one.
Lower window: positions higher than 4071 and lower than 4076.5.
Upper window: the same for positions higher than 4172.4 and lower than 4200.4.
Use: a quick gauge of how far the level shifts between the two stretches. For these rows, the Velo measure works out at 1.1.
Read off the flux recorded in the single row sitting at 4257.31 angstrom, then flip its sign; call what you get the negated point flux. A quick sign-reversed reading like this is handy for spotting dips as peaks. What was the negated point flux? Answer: -29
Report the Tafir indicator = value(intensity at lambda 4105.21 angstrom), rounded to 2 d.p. 32.90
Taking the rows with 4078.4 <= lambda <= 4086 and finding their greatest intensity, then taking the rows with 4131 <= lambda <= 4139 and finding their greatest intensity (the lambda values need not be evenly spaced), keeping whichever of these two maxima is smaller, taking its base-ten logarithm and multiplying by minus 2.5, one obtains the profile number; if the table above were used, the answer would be -3.85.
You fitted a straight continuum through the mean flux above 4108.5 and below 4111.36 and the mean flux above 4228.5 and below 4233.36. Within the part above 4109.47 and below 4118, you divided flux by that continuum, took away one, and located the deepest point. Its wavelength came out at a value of 4111.84 angstrom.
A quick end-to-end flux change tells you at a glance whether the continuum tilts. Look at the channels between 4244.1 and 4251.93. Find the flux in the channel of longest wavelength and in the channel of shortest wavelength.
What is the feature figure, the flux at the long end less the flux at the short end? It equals -3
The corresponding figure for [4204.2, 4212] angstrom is 23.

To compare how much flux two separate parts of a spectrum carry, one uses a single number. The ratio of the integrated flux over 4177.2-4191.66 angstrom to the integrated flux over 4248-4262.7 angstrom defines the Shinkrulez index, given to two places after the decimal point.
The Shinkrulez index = 0.89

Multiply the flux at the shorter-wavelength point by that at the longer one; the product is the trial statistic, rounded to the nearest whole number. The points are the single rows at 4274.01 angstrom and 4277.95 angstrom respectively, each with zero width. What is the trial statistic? 769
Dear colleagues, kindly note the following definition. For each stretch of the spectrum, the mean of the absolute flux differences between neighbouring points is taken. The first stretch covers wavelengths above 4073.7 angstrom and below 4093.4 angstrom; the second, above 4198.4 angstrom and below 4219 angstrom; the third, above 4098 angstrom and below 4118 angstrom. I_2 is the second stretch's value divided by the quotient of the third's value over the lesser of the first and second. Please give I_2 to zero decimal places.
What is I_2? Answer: 7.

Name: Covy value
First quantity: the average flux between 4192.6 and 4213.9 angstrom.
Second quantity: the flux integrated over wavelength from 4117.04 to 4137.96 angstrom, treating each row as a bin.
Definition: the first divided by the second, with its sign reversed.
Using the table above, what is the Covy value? -0.045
